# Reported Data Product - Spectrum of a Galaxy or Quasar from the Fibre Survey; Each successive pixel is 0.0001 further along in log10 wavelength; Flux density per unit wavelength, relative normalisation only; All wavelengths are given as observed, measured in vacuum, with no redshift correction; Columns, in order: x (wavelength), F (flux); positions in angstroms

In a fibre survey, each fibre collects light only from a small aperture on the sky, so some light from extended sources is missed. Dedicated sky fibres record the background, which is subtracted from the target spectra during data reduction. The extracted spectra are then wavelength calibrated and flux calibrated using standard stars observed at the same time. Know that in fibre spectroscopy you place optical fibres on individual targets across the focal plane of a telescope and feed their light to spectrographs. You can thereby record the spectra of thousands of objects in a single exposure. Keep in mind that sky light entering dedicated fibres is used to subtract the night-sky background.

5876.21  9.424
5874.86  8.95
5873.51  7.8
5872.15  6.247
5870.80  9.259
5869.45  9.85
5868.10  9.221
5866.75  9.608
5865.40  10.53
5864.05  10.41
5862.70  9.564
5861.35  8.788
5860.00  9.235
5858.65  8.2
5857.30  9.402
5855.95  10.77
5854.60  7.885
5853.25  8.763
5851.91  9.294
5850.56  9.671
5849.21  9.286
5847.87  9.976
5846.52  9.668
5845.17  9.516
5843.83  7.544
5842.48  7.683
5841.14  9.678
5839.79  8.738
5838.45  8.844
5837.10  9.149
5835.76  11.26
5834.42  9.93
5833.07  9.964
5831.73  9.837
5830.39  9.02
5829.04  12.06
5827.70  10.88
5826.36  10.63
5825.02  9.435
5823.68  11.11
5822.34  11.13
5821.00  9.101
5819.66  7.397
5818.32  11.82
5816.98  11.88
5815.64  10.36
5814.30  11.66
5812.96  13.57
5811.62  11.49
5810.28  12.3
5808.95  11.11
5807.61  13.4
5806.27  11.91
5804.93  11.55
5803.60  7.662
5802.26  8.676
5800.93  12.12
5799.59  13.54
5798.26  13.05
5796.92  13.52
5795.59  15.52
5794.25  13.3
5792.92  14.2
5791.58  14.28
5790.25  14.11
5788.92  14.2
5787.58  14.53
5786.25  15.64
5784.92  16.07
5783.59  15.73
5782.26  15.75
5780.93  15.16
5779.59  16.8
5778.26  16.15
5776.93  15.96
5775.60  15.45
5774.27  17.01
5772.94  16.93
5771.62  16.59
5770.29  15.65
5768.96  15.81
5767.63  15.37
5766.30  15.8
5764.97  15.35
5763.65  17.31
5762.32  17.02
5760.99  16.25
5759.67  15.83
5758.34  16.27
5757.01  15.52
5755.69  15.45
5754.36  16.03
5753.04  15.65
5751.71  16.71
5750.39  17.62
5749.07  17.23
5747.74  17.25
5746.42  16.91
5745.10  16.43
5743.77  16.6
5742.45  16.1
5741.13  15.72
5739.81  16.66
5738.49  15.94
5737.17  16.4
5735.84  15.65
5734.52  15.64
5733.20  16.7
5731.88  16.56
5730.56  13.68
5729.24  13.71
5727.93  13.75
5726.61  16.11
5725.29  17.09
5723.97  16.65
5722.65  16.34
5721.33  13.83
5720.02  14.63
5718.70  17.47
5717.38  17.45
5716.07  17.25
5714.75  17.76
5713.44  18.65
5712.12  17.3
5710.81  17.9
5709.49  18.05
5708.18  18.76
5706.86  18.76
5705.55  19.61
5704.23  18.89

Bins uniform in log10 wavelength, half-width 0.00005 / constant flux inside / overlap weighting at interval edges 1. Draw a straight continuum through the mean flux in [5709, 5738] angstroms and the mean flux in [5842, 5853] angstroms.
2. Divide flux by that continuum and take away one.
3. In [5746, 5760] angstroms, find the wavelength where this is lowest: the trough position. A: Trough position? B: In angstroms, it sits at 5755.69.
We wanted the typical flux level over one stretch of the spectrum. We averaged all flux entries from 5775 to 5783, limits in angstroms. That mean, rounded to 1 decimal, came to 15.9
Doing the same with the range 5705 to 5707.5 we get 19.2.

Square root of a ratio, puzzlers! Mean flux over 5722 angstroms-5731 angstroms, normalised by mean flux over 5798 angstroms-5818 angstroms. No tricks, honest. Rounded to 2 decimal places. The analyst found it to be 1.15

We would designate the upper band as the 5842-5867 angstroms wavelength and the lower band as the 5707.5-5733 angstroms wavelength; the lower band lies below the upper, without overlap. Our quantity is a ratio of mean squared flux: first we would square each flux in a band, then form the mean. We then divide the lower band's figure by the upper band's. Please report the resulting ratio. 3.17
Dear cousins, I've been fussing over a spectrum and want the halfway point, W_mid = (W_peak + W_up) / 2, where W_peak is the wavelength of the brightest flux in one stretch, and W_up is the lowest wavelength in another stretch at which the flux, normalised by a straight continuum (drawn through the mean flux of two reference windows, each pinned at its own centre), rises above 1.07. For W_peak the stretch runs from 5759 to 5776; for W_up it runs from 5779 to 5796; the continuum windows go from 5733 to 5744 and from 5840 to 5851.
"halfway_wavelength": 5771.6 angstroms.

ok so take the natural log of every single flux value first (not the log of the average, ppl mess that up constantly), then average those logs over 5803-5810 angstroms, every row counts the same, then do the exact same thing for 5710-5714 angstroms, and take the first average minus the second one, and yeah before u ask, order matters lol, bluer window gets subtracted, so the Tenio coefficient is -0.5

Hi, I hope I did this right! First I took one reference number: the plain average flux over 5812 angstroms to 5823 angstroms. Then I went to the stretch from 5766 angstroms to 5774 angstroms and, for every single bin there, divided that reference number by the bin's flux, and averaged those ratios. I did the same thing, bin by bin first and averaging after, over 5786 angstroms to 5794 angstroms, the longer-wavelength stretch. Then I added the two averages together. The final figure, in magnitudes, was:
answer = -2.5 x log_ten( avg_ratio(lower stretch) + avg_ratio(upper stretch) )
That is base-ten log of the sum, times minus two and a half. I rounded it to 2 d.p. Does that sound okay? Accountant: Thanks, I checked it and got -0.39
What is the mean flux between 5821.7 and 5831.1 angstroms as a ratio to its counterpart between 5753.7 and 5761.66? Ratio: 0.67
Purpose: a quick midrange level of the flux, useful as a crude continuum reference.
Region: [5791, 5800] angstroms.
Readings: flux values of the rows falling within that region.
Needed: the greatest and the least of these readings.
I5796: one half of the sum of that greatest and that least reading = 14.3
